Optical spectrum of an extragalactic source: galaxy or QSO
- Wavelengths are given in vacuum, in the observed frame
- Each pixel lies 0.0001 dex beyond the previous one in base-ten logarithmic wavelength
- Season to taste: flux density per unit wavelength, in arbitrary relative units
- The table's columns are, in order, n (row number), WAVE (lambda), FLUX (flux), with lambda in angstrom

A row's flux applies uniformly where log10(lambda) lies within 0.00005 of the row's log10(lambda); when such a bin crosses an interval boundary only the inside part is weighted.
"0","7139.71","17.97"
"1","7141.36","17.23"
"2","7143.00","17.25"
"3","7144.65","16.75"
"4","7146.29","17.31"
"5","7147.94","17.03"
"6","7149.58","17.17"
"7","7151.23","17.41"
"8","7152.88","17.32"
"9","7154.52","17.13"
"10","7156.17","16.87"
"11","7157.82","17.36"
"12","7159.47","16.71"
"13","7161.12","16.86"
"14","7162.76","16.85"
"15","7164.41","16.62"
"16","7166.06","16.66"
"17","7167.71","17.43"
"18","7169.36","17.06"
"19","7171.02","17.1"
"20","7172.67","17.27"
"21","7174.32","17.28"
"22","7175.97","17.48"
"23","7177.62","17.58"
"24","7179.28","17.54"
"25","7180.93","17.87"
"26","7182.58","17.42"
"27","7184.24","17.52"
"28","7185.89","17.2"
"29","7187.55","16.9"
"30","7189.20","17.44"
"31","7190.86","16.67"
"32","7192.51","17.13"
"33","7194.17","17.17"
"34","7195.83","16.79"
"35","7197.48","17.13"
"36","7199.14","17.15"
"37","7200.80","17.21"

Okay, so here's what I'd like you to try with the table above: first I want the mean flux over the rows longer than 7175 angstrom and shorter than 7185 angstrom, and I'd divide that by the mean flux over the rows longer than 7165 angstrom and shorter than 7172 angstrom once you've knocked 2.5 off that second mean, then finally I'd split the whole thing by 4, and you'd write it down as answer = 0.302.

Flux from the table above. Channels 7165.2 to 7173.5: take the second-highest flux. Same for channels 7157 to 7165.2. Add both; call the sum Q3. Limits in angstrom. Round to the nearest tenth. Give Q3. 34.1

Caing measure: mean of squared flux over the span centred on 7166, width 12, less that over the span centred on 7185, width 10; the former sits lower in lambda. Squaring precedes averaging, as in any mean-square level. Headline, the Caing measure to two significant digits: -16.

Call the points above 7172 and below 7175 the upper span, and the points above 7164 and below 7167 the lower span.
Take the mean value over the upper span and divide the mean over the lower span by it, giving 0.96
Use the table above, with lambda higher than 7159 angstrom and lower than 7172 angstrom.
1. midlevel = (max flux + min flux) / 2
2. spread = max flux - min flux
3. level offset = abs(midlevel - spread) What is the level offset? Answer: 16.2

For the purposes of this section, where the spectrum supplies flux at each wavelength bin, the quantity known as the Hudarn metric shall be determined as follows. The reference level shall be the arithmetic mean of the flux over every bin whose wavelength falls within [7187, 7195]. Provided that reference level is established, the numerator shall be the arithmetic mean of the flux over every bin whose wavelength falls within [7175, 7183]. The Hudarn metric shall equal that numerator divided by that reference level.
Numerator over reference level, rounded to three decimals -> 1.030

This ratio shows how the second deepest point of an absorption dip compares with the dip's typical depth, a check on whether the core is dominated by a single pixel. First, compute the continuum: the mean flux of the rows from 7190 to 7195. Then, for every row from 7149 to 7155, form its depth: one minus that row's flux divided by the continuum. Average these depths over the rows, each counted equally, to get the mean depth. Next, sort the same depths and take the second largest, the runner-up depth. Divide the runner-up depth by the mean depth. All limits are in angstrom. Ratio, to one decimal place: 0.7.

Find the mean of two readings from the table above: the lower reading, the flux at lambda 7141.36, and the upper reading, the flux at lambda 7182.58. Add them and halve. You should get 17.3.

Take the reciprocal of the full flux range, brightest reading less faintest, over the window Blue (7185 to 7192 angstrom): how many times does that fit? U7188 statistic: 1.3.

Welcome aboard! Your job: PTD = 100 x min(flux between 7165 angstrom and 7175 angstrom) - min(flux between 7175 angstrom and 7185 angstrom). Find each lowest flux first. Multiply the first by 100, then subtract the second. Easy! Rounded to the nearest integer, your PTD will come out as 1649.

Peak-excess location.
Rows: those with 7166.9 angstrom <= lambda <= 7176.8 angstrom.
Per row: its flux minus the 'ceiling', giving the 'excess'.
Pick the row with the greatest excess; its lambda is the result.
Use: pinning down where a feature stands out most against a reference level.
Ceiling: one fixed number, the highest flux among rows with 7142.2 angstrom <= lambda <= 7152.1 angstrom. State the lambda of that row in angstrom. 7175.97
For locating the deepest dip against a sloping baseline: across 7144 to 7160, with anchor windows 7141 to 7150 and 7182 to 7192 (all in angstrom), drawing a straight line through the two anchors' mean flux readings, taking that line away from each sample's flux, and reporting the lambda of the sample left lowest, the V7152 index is 7159.47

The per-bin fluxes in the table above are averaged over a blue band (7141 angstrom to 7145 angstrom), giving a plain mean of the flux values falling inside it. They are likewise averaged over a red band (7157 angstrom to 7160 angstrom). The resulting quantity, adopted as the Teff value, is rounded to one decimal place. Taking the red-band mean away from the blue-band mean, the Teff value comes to 0.0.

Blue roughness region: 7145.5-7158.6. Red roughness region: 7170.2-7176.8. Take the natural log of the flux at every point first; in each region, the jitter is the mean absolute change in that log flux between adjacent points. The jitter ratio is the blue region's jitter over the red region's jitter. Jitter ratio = 1.9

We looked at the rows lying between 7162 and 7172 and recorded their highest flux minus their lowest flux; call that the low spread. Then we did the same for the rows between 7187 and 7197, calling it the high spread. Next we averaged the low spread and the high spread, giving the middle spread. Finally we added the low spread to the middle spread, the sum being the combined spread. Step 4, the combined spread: 1.60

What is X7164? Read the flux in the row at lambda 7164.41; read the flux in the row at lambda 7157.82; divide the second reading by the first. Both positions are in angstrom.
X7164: 1.04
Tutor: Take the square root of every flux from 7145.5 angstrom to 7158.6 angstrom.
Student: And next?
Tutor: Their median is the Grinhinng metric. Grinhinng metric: 4.15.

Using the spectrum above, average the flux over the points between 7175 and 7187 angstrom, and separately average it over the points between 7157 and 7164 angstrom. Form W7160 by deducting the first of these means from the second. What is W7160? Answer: -0.6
